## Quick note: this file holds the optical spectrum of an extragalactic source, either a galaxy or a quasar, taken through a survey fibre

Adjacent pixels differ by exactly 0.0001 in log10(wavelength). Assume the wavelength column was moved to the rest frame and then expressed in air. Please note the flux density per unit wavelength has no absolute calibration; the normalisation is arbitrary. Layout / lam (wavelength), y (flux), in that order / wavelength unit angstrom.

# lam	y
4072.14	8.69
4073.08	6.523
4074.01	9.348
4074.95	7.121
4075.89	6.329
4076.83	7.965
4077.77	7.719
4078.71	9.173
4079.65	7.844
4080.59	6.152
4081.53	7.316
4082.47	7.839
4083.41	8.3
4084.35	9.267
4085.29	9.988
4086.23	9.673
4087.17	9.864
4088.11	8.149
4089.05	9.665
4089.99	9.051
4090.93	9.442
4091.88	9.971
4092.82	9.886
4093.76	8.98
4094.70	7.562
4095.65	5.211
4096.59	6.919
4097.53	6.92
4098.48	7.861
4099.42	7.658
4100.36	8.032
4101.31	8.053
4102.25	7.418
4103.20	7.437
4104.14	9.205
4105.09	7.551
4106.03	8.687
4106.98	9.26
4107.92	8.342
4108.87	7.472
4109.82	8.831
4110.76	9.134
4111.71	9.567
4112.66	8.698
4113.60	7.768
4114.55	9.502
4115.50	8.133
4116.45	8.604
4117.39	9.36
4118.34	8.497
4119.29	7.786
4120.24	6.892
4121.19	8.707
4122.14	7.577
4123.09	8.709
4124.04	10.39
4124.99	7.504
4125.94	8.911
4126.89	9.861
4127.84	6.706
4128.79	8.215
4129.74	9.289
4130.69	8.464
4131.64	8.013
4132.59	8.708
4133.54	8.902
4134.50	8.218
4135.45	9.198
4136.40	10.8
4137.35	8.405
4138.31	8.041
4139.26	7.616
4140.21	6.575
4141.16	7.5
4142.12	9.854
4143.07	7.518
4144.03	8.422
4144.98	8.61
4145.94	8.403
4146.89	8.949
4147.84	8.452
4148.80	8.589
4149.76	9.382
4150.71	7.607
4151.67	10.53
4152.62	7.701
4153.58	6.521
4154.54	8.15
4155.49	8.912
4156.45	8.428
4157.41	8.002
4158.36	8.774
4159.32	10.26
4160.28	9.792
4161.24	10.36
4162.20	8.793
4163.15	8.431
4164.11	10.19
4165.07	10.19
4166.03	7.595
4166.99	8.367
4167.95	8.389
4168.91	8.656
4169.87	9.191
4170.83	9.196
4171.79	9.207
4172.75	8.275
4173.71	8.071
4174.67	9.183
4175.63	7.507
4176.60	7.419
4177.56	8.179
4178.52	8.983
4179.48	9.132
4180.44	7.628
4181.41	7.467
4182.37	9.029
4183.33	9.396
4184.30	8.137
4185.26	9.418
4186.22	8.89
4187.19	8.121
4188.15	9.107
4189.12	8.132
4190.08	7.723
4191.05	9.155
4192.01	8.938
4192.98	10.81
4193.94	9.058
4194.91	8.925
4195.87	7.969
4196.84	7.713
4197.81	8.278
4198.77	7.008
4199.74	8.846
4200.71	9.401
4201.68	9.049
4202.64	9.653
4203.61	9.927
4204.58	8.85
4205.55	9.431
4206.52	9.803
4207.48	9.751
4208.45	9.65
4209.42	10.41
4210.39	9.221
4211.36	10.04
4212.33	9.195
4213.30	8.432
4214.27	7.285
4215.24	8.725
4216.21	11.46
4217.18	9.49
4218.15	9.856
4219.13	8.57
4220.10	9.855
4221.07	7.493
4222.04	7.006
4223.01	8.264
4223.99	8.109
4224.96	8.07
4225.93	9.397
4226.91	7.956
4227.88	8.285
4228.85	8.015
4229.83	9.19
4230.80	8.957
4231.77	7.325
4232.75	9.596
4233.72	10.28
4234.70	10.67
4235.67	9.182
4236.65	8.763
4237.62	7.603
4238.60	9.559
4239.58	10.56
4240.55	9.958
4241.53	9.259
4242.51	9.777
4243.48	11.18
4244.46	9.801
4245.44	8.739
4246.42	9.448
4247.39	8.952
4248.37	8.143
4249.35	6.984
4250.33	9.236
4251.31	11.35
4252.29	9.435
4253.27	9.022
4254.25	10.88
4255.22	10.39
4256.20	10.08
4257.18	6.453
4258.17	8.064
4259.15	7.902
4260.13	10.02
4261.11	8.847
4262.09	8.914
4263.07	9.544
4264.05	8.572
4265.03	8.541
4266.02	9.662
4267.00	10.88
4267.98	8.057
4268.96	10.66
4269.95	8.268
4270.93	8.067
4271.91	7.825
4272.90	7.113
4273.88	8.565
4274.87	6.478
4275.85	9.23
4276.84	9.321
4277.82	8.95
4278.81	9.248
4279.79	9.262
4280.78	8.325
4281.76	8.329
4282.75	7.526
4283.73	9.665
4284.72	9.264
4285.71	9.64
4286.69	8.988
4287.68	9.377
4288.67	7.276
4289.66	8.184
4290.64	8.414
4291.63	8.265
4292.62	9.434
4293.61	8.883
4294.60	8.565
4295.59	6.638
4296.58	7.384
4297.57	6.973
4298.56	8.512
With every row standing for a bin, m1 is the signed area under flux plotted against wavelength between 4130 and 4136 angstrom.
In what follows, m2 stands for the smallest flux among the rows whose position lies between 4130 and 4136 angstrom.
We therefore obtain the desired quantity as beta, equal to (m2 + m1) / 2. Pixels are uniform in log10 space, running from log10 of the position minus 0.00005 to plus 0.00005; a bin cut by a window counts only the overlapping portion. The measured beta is 29.9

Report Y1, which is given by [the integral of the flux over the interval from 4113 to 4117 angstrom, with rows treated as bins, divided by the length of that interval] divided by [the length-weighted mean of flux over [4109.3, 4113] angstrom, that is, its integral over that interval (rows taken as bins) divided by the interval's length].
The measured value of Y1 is 0.94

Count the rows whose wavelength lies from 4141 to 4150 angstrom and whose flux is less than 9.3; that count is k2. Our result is 8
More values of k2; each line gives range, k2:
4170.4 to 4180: 10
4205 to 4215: 4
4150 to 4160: 8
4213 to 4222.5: 6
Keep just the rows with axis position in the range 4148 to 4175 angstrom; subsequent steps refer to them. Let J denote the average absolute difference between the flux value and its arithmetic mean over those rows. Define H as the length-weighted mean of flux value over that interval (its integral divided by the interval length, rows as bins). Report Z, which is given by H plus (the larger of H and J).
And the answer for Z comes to 17.6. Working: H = 8.81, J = 0.76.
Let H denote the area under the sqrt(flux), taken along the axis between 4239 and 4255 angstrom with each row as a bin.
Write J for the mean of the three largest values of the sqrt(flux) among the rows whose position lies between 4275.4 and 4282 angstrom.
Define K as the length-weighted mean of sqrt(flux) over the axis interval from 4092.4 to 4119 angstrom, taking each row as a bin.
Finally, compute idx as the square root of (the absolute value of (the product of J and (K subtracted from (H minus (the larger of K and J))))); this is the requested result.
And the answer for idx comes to 12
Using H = 49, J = 3.05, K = 2.86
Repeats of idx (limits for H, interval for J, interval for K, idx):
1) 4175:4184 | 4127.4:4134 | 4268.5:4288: 8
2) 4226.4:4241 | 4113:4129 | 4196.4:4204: 11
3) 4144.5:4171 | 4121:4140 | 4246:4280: 15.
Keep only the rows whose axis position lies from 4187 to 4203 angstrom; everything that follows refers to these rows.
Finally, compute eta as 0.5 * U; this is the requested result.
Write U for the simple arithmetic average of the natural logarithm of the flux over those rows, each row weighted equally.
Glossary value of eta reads 1.08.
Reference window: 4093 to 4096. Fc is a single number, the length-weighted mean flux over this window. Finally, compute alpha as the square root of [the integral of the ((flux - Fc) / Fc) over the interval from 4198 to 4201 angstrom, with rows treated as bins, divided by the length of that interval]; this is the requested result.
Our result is 0.32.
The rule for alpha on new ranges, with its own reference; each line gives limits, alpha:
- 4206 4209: 0.53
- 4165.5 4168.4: 0.27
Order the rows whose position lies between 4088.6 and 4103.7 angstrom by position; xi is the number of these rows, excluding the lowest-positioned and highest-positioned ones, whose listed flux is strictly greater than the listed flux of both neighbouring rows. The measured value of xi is 3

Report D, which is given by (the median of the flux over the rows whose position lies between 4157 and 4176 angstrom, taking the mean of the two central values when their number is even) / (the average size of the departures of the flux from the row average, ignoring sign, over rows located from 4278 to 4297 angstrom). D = 12.4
